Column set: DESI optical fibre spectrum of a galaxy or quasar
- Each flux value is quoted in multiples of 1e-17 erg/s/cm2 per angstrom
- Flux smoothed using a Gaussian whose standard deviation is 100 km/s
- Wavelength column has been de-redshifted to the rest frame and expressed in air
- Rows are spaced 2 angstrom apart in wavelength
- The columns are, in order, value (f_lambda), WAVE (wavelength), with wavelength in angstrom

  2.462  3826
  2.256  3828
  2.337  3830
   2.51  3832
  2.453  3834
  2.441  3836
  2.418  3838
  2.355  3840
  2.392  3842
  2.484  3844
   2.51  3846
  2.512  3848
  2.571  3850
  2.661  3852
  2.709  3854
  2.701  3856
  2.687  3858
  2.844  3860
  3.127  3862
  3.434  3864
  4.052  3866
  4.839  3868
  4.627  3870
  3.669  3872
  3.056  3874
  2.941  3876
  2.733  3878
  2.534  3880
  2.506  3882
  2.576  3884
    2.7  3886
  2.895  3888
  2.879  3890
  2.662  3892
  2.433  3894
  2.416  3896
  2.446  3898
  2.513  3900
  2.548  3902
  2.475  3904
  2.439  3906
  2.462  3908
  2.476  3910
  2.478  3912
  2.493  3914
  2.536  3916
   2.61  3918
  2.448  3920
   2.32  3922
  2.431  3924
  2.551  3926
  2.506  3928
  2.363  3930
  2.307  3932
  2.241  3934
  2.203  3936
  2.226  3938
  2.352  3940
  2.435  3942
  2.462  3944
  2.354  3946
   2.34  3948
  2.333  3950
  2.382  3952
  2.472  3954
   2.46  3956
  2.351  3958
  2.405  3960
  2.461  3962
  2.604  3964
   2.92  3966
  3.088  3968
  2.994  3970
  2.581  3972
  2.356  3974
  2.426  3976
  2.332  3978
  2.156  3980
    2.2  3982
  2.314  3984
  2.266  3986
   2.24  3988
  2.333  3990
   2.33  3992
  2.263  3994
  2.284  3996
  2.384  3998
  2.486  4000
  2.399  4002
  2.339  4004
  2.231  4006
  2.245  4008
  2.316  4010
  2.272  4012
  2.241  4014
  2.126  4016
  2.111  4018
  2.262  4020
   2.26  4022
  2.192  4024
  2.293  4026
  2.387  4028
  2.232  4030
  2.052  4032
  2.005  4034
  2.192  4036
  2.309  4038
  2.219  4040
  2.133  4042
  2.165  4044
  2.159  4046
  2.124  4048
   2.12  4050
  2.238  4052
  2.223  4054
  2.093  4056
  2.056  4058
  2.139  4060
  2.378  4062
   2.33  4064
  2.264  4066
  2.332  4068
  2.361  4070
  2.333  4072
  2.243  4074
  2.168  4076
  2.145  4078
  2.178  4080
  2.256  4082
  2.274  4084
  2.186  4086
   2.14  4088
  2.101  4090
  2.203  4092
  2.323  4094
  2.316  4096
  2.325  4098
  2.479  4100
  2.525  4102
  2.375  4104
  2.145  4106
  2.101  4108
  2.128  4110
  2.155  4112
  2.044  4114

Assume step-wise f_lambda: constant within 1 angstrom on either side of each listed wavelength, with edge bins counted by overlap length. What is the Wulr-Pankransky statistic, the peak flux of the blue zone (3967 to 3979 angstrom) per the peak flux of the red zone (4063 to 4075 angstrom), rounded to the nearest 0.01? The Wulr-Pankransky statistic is 1.31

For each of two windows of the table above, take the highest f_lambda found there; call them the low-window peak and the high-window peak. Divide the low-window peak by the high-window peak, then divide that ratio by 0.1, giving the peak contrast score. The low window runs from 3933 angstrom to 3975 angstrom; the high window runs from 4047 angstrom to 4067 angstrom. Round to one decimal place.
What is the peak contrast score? 13.0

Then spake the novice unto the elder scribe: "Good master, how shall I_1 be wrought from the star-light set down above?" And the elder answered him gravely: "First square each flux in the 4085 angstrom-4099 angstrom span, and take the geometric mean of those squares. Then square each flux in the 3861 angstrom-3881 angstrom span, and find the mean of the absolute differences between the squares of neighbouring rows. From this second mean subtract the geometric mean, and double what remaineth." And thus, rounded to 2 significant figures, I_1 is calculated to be -3.1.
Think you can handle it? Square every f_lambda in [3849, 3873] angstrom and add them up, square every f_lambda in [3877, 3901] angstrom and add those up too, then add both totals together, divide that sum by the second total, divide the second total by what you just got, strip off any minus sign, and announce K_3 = 30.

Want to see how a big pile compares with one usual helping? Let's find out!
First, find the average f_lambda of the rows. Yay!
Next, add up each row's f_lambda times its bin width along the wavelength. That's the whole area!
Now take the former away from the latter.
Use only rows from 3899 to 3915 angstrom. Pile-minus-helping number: 37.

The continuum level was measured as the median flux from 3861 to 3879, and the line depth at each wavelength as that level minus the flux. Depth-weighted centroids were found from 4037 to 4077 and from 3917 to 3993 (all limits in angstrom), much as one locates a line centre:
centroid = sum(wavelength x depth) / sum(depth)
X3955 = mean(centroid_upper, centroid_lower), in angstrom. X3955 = 4005.9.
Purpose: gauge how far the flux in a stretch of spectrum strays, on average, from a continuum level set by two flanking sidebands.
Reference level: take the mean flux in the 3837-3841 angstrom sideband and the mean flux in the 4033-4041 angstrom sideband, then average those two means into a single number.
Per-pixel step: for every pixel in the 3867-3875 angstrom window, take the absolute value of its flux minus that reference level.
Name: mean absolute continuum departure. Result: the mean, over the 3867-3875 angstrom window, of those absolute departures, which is 1.76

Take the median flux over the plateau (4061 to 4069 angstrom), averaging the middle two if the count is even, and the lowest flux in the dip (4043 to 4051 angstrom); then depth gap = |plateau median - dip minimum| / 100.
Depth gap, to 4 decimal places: 0.0021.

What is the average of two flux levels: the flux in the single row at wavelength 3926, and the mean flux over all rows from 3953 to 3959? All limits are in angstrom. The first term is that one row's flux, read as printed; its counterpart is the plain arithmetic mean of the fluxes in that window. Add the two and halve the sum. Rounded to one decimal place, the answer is 2.5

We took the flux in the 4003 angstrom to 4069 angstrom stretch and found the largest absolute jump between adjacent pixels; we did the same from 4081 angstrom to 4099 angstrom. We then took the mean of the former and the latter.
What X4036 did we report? 0.18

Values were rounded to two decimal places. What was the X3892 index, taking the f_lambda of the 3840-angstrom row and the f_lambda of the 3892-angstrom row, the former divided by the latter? 0.88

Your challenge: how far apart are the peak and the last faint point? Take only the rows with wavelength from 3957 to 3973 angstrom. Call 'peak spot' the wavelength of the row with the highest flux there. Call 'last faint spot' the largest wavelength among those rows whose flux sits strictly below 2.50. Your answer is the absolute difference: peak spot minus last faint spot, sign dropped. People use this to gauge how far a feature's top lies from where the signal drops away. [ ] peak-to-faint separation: 6 angstrom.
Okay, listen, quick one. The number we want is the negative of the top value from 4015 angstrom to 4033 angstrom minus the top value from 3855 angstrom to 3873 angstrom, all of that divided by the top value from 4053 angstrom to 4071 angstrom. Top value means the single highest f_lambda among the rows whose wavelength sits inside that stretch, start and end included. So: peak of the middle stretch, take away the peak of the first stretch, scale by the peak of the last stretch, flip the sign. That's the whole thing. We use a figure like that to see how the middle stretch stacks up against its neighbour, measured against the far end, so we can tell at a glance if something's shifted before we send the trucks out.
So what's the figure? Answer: 1.0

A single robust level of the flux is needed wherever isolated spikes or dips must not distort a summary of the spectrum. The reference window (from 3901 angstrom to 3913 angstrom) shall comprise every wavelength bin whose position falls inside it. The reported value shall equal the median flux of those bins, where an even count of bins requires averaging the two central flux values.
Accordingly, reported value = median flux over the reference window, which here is 2.5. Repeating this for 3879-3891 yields 2.6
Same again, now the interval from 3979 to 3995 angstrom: 2.3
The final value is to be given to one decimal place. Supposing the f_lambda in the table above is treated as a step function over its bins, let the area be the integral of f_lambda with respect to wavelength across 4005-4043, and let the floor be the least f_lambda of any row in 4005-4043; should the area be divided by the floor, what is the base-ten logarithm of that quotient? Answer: 1.6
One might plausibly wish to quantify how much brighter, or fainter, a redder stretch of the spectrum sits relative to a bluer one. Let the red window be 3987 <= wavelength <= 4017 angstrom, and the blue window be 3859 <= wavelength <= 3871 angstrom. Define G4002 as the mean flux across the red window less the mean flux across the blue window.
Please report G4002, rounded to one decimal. -1.5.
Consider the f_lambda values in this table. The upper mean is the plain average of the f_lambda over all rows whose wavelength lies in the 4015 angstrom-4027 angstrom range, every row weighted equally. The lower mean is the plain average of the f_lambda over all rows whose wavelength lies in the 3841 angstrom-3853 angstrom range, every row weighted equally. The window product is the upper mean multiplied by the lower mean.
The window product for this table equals 5.6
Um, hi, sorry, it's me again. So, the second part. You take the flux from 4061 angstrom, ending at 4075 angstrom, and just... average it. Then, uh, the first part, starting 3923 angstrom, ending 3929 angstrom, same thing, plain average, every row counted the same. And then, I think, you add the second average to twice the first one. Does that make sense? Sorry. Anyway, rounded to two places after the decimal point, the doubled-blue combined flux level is 7.31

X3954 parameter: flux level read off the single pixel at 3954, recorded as 2.472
